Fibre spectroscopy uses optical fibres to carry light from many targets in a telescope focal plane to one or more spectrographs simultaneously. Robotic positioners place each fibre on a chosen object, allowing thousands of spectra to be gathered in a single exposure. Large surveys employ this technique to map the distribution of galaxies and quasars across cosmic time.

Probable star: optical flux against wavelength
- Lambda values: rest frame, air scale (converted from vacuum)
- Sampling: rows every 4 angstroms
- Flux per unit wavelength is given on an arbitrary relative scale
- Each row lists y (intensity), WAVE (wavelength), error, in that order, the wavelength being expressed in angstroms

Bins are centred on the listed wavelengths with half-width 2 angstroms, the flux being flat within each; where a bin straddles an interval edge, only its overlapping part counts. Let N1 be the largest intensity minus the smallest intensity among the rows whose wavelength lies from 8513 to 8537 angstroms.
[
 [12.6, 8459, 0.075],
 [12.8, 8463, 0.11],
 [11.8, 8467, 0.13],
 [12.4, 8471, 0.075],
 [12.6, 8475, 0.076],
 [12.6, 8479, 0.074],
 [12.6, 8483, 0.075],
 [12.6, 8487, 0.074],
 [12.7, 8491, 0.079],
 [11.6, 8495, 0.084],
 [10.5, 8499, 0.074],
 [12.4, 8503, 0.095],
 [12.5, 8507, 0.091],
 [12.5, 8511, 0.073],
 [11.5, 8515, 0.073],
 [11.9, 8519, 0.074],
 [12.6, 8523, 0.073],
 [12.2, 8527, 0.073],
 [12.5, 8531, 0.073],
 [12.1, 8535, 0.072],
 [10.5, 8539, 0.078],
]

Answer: 1.1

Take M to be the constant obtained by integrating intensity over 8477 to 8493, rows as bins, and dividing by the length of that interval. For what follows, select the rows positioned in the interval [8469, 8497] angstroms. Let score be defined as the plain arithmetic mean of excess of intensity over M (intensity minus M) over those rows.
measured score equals -0.2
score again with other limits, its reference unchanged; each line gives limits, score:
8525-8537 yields -0.4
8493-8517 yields -0.8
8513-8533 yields -0.5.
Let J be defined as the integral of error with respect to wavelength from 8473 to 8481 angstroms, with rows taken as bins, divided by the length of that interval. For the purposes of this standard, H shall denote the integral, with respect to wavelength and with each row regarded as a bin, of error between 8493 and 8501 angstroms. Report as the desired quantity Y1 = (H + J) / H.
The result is 1.12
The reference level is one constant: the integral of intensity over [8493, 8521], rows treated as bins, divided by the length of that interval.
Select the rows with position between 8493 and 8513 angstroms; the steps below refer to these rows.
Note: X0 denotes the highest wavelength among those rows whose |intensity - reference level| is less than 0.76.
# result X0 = 8511 angstroms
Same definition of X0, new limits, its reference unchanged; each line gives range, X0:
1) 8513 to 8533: 8531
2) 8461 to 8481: 8479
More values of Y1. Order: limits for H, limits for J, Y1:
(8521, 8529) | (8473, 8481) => 1.13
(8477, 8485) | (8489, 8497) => 1.14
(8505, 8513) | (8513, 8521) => 1.11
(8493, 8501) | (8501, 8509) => 1.15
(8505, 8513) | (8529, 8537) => 1.11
